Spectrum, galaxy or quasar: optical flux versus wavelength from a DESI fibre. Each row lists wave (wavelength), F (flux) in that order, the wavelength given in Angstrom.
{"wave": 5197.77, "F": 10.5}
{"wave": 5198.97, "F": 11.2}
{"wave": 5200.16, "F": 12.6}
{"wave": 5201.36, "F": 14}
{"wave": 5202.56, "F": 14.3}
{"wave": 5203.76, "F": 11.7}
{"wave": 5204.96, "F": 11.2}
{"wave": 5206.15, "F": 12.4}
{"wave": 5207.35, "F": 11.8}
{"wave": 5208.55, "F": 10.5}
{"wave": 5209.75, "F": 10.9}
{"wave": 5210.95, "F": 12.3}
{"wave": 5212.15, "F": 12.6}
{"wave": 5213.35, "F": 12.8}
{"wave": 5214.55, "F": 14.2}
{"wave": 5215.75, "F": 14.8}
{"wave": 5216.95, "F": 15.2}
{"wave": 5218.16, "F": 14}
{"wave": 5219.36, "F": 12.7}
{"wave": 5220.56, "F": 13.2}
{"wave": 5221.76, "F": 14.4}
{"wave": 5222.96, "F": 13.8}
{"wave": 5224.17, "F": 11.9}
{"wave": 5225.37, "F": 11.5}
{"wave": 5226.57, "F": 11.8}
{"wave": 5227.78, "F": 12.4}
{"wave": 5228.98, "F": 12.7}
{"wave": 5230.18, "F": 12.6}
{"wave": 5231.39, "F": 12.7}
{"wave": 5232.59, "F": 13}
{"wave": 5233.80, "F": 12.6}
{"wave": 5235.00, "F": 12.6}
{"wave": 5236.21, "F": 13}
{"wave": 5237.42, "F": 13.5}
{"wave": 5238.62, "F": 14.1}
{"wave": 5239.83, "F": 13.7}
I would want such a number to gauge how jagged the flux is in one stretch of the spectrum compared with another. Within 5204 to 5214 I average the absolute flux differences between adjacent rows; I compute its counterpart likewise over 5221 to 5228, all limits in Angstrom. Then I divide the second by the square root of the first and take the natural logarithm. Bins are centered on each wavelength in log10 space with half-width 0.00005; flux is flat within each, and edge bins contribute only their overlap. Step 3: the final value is -0.14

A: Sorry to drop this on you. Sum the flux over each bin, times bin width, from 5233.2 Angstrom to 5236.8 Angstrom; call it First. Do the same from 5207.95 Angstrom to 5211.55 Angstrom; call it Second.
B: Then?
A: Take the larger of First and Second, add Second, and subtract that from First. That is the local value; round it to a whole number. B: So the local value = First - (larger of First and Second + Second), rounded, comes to -40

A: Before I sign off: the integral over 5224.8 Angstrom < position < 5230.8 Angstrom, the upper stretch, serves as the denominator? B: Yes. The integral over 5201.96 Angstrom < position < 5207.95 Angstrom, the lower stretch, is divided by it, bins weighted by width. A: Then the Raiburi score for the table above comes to 1.00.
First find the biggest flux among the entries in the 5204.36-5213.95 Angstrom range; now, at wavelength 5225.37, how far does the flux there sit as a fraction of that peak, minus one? -0.10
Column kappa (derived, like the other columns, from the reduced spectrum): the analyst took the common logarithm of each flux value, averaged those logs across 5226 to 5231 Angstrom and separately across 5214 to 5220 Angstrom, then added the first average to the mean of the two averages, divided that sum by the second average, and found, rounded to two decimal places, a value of 1.92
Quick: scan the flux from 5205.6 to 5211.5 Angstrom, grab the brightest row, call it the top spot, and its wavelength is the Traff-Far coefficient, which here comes 5206.15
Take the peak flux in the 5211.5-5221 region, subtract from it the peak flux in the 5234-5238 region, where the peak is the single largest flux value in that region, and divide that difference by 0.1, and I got 17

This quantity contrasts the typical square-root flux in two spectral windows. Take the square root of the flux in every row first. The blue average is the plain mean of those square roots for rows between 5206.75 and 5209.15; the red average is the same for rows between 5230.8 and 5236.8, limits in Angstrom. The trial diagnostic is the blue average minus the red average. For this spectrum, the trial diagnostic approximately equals -0.24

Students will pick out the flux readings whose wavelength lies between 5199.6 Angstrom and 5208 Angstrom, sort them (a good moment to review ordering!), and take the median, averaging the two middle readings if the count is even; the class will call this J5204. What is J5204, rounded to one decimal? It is 12.4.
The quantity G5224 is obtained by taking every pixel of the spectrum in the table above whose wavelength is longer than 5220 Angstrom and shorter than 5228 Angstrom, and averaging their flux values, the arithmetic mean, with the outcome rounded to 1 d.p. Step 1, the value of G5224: 12.7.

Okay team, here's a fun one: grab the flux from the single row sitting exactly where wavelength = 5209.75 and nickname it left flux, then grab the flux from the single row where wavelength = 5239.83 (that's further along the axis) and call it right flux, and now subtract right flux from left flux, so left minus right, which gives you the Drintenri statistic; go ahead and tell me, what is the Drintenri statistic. -3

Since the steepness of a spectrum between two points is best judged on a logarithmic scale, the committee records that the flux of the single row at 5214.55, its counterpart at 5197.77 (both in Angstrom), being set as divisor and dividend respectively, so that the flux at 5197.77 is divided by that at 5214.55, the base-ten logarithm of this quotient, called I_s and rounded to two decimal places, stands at -0.13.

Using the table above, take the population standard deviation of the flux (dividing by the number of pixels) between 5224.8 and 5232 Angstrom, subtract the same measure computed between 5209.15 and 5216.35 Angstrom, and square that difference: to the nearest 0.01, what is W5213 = 0.65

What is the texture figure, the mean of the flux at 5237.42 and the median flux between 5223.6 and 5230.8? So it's 12.8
